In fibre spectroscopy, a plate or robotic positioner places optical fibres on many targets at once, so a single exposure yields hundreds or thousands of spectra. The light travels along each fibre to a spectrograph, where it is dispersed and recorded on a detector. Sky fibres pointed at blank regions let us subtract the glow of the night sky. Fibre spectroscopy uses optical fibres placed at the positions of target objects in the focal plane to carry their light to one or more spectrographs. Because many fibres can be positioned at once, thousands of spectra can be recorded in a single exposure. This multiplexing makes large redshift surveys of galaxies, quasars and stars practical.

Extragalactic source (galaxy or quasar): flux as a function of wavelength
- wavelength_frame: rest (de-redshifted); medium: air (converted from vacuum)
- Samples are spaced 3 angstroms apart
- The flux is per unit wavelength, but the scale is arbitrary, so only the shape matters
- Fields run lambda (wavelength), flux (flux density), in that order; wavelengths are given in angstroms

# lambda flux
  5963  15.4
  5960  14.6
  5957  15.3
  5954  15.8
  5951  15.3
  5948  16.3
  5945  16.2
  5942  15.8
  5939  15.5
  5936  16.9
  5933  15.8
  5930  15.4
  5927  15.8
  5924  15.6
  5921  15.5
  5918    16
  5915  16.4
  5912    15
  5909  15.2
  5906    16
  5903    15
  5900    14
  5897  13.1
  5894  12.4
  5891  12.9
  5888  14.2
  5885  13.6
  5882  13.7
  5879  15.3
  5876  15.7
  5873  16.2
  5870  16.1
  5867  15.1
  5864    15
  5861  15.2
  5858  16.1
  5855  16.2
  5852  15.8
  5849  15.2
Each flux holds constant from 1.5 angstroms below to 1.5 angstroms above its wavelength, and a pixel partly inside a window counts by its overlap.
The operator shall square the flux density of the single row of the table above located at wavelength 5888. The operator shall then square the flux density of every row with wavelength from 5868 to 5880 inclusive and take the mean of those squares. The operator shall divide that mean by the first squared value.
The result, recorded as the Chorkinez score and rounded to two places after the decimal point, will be 1.24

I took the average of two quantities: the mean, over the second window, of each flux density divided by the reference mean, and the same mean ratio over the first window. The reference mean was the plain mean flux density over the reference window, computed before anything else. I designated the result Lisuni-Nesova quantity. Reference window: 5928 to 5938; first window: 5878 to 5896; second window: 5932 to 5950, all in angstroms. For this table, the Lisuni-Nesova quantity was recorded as 0.928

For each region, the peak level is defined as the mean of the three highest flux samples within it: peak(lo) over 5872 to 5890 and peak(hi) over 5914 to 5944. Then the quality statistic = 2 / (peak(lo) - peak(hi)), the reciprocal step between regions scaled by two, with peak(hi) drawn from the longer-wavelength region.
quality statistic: -2.9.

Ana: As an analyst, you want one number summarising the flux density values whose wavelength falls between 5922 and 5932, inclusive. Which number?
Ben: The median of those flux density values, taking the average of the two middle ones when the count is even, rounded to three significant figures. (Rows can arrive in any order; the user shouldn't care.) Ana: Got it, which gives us 15.6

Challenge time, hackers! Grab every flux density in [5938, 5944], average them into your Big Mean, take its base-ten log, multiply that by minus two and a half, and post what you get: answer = -2.99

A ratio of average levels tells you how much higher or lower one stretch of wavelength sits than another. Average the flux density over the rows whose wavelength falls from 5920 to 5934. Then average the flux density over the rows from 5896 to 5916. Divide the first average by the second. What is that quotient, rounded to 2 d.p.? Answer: 1.04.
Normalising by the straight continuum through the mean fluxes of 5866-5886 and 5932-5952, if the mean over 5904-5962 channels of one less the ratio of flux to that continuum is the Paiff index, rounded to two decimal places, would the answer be 0.01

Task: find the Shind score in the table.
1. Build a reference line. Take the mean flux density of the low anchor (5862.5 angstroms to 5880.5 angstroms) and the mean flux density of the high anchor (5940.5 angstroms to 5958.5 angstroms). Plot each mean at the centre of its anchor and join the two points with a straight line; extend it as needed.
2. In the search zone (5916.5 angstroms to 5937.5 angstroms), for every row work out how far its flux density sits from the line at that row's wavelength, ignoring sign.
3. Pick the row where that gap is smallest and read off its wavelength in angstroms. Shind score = 5933 angstroms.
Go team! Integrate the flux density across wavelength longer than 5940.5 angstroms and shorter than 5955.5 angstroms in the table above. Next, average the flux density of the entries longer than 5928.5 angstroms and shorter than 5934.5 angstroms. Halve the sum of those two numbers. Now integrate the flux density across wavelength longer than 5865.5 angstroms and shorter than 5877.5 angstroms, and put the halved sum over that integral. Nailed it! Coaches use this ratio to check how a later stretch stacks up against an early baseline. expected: 0.67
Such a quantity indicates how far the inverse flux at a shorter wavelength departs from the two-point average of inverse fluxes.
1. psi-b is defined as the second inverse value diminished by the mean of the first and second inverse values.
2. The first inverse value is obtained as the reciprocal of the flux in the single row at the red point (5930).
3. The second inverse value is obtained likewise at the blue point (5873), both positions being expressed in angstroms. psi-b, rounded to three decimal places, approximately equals -0.002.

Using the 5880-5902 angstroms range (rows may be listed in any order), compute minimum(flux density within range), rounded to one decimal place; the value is 12.4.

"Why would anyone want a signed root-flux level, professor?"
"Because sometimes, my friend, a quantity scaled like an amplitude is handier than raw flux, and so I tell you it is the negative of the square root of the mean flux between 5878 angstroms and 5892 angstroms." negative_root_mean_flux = -3.73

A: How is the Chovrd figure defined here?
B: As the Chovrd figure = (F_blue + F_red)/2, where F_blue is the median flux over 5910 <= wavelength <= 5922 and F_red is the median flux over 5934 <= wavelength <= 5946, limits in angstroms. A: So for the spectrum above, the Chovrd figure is 15.9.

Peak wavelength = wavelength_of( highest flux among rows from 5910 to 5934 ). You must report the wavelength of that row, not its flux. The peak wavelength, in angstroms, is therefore 5915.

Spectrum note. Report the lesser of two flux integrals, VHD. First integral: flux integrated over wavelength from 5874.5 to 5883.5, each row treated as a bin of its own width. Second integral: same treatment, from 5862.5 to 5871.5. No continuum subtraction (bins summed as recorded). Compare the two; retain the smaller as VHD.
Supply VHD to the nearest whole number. 134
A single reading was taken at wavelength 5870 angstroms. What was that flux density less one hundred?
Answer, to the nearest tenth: -83.9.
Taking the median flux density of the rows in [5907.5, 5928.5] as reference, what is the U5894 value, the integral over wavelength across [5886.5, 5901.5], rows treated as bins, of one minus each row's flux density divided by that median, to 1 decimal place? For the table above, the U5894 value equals 2.2 angstroms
